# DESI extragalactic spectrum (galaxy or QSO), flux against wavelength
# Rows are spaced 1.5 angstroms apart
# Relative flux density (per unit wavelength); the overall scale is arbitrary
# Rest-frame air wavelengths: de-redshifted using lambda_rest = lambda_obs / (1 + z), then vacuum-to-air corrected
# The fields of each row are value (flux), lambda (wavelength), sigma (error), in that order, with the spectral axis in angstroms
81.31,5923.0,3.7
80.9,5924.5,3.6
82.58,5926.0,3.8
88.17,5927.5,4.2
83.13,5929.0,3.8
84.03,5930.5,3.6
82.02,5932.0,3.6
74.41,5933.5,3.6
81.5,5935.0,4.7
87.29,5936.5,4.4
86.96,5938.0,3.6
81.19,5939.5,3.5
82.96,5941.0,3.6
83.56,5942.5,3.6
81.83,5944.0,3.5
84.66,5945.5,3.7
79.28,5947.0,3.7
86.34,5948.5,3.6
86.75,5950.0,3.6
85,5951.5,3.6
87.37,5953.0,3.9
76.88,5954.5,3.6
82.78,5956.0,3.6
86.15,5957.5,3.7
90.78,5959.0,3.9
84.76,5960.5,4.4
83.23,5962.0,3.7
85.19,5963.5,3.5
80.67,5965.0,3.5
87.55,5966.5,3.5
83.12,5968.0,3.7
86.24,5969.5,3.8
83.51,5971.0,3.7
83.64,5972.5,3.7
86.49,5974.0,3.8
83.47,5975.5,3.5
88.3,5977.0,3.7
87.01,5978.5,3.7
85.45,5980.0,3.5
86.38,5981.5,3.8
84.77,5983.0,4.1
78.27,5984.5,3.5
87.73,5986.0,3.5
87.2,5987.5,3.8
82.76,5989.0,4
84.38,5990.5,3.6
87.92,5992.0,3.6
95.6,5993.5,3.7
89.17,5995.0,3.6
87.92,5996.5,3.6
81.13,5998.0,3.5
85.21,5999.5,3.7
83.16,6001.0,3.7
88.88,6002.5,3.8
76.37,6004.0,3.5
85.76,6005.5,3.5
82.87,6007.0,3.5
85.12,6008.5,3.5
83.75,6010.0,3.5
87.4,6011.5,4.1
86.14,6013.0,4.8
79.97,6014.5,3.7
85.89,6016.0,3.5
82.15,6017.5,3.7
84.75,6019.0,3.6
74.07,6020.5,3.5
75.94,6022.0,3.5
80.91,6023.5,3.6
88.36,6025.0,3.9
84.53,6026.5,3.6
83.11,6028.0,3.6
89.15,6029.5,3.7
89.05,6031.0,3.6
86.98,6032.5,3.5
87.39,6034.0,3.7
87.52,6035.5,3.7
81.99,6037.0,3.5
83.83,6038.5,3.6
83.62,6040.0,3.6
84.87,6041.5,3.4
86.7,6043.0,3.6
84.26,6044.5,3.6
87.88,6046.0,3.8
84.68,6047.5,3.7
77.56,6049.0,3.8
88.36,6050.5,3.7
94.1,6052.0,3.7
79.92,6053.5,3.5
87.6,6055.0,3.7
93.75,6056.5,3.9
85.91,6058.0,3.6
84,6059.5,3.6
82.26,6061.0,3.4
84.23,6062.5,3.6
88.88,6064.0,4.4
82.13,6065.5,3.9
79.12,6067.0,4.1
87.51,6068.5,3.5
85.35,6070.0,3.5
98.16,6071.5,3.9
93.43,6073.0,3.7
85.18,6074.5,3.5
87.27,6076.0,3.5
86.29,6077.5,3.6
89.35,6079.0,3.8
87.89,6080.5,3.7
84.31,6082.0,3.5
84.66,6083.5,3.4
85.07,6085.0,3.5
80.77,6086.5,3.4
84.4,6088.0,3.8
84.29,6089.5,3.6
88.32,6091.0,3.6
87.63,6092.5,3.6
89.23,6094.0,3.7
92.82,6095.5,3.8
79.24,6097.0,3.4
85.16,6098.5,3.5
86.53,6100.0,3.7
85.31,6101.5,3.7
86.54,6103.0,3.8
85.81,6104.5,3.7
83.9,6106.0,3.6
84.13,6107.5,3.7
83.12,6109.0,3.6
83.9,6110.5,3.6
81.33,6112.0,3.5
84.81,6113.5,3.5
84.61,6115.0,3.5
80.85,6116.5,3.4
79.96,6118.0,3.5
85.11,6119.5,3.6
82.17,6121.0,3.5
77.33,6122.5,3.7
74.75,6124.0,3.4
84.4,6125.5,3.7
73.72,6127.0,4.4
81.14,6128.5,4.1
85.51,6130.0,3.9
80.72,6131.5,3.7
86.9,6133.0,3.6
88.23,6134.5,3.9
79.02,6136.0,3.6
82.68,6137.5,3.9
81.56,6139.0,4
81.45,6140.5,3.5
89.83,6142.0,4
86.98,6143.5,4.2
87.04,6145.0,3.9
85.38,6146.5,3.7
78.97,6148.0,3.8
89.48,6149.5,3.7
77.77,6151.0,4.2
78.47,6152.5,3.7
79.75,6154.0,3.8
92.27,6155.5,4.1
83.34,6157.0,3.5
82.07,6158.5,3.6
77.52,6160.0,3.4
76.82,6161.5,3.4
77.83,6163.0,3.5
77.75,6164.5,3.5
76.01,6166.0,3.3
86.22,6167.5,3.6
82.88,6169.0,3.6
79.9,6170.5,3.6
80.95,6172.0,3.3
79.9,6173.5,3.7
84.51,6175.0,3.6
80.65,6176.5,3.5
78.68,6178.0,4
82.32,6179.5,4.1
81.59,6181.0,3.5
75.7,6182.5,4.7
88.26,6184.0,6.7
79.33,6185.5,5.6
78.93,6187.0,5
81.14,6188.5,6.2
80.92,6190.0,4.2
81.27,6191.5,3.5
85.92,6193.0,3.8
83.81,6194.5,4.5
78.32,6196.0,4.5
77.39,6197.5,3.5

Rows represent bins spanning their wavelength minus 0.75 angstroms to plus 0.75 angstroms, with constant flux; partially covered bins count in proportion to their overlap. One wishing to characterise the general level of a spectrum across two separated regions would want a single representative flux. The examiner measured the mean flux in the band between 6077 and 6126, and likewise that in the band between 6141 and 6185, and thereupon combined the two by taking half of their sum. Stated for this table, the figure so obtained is 83.2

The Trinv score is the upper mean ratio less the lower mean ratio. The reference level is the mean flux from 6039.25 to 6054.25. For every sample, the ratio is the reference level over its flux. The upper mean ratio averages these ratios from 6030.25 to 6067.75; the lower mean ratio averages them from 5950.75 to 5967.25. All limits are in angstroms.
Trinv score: -0.010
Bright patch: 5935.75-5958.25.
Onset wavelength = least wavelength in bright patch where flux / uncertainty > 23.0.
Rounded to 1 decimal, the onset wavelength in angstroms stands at 5938.0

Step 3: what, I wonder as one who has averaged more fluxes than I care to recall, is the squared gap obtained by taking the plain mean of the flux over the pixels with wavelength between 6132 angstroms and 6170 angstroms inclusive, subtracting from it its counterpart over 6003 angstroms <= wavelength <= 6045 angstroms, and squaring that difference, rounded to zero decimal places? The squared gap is 2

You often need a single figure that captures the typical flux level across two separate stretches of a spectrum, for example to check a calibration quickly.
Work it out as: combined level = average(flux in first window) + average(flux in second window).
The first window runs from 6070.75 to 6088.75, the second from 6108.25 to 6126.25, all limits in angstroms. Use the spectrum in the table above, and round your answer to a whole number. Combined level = 169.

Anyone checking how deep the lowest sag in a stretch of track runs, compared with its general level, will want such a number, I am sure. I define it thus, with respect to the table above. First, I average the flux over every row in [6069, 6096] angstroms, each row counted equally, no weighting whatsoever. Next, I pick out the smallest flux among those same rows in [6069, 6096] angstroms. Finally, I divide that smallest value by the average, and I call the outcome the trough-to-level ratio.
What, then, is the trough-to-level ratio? 0.92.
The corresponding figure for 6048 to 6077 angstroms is 0.90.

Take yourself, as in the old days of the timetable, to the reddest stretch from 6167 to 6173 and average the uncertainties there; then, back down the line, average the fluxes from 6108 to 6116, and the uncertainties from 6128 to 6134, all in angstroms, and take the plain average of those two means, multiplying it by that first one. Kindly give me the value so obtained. 154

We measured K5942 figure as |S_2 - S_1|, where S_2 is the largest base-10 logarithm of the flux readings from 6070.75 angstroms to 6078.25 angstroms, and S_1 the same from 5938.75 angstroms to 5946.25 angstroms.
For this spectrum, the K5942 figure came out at 0.064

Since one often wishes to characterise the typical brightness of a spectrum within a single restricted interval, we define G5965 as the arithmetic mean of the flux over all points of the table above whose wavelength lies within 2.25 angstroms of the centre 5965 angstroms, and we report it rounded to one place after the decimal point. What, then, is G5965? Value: 84.5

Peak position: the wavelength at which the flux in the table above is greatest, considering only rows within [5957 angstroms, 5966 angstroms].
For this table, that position 5959.0 angstroms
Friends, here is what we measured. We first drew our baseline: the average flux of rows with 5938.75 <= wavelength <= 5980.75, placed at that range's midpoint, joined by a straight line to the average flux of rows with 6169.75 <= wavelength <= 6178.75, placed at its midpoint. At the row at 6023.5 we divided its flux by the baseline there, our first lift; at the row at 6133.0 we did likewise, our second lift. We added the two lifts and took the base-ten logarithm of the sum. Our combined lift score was 0.309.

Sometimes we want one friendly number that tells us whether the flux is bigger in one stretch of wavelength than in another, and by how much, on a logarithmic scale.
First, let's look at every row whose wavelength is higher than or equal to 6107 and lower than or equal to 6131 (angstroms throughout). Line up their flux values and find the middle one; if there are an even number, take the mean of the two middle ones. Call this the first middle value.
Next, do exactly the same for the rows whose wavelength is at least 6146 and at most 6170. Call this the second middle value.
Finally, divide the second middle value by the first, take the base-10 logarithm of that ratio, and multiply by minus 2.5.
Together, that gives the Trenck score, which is 0.044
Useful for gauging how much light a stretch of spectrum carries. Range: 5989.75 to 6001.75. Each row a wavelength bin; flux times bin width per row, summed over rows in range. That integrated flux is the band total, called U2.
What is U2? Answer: 1042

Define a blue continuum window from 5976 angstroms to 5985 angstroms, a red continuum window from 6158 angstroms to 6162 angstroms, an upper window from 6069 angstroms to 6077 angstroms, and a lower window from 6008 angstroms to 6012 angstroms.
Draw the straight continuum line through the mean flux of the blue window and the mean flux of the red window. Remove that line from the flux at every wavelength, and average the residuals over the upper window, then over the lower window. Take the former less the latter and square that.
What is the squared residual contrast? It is 44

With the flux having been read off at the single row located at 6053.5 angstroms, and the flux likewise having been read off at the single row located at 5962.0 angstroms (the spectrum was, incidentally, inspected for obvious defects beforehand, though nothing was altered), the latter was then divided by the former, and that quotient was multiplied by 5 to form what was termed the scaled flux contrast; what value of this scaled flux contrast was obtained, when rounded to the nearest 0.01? 5.21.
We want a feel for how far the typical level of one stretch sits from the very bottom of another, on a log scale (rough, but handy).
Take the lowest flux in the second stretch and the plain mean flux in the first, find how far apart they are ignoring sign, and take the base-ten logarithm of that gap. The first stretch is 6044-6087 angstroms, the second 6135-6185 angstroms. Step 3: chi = 1.02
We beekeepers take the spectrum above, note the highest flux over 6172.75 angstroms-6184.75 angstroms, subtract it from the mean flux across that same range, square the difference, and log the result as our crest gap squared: 46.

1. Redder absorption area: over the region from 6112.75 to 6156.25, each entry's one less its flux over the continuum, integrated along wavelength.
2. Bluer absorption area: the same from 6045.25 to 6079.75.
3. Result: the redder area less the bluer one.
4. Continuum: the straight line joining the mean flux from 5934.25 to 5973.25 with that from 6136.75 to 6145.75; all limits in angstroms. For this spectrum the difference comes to 1.9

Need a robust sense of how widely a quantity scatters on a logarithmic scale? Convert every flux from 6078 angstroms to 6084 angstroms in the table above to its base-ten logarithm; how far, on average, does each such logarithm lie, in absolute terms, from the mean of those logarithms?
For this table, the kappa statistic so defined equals 0.0104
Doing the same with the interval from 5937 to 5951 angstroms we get 0.0113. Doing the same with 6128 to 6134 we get 0.0137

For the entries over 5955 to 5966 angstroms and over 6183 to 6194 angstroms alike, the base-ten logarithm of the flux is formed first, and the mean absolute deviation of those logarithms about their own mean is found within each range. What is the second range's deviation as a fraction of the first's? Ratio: 1.3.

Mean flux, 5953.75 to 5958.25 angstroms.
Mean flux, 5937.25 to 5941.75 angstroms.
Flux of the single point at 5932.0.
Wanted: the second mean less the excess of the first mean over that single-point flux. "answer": 84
